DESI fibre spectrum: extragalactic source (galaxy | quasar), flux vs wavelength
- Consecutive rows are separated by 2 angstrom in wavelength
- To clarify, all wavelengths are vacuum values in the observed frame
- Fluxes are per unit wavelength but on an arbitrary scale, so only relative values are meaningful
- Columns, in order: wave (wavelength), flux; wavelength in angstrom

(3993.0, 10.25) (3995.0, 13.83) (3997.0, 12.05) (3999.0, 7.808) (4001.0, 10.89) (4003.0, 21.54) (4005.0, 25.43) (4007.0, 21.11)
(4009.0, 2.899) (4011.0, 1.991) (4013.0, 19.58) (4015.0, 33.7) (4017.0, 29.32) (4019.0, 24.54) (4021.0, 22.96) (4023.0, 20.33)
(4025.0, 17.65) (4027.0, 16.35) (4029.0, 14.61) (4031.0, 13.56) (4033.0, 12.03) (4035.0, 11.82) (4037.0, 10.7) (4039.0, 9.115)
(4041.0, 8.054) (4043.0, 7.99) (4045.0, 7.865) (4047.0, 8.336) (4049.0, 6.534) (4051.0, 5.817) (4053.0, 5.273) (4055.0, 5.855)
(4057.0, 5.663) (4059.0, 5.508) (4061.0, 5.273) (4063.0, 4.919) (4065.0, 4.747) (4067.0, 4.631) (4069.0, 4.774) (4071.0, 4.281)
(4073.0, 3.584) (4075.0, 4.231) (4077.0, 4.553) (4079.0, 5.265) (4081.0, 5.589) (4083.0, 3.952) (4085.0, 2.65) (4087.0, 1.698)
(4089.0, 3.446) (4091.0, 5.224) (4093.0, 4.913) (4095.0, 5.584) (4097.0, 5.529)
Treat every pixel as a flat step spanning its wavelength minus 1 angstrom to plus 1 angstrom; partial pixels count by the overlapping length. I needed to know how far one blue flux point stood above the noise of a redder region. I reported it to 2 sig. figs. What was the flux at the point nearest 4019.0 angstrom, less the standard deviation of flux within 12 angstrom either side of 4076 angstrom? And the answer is 23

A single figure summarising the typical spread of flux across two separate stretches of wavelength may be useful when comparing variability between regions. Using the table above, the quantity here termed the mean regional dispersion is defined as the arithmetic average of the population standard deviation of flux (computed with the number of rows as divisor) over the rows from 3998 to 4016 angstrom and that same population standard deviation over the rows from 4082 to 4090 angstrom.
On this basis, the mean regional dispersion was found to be 6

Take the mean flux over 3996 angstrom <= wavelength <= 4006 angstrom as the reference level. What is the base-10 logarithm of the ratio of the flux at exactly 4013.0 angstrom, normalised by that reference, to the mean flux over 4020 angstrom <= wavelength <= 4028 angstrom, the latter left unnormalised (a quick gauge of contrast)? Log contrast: -1.19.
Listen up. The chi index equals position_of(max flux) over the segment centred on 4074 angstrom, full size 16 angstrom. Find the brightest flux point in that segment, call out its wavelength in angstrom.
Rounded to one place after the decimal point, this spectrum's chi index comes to 4081.0 angstrom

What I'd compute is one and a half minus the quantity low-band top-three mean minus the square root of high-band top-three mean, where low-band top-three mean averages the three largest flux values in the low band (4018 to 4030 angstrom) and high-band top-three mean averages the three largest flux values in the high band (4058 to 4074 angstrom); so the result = -19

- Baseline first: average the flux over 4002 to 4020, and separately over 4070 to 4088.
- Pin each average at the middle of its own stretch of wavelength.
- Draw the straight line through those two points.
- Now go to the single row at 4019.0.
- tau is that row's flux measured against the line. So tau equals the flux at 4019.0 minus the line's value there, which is 6.4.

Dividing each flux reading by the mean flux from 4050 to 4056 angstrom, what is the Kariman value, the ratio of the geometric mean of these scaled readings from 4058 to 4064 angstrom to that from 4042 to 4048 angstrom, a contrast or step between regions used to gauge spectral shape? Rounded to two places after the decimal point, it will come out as 0.65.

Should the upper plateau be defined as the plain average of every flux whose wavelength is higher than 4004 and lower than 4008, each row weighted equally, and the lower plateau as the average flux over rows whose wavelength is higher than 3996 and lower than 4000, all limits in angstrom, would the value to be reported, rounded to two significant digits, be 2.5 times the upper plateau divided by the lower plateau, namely 5.9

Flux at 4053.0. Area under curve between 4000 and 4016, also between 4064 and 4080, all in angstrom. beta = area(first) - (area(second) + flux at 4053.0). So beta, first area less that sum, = 197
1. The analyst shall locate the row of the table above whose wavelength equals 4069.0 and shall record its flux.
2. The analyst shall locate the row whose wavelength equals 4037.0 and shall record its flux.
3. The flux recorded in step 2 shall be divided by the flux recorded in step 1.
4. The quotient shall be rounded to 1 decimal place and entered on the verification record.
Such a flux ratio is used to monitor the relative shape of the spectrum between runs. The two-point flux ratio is 2.2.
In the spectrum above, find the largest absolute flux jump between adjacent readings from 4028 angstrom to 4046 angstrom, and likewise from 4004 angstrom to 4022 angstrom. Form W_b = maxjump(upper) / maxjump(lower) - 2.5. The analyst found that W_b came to -2.4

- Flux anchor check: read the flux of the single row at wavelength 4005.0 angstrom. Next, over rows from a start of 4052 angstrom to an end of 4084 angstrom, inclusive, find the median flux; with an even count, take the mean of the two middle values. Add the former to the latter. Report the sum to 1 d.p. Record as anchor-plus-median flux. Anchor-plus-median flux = 30.3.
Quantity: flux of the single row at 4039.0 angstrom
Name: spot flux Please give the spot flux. 9.115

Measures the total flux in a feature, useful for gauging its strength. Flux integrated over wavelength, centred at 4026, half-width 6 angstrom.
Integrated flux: 211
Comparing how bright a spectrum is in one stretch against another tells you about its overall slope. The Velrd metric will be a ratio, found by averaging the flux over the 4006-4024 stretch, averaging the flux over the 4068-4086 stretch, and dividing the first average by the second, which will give 4.5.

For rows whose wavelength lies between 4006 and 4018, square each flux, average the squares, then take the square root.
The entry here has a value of 21.7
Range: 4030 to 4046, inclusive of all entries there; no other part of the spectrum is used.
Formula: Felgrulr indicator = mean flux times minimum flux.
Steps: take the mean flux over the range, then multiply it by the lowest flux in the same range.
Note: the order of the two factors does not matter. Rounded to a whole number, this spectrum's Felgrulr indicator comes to 80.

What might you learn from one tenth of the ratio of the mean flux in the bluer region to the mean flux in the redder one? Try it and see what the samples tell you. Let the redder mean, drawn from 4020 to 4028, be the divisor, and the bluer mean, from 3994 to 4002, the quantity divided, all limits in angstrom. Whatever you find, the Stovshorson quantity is 0.06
